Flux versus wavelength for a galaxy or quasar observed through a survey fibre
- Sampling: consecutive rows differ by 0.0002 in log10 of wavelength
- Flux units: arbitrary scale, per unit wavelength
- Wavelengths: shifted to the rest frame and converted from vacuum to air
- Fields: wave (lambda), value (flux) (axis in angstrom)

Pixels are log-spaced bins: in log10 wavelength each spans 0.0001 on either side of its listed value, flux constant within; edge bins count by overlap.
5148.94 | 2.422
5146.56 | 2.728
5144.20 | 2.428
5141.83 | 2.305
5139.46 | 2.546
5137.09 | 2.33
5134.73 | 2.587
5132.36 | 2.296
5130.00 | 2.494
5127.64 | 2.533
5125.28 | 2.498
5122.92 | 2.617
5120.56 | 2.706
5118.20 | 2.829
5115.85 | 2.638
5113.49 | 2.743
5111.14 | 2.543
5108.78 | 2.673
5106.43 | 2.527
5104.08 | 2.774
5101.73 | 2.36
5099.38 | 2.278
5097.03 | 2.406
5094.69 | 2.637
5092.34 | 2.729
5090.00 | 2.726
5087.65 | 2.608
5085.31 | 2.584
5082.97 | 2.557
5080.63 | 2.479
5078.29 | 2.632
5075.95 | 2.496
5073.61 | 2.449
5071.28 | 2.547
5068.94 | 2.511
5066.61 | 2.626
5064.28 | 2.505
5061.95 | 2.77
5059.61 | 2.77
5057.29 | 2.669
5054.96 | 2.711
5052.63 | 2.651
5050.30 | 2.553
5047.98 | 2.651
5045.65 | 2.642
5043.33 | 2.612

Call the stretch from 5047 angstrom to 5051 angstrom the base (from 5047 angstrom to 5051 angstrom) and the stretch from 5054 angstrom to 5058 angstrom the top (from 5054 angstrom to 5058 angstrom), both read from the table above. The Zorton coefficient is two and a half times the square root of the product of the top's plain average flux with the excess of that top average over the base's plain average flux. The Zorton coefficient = 1.2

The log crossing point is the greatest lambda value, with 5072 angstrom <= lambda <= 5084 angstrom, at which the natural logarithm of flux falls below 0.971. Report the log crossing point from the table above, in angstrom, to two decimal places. 5082.97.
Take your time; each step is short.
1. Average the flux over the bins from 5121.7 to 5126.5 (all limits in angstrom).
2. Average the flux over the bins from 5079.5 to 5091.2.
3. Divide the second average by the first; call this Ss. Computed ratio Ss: 1.01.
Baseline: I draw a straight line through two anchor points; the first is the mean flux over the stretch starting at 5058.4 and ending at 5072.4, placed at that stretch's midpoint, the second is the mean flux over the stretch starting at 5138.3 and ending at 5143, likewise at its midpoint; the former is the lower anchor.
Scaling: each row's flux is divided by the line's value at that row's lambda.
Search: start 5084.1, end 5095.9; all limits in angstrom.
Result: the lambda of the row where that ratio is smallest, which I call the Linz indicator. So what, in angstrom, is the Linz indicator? 5085.31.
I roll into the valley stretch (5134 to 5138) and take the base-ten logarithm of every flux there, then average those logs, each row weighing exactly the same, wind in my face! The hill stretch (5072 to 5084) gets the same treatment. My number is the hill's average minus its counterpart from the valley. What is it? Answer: 0.012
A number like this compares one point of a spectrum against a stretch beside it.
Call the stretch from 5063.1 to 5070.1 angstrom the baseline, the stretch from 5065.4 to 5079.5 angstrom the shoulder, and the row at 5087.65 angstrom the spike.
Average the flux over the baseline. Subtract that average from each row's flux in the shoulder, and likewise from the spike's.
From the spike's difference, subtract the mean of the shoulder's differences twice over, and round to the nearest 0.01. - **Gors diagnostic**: 0.07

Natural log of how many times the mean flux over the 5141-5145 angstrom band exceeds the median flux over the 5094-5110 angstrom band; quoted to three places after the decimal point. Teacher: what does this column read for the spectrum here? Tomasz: -0.066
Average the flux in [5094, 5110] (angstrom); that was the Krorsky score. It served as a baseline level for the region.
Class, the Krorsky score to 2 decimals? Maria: 2.52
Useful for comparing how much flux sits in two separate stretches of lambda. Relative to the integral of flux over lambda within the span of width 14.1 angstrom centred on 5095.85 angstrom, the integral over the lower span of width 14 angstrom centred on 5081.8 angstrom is 1.01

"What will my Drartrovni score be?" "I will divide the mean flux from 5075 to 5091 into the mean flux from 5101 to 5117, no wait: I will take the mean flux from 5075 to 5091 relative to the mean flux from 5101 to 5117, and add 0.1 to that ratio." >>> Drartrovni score 1.09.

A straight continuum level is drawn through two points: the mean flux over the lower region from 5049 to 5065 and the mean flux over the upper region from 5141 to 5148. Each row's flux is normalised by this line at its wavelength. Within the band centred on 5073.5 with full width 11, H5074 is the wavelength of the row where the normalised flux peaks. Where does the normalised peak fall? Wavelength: 5078.29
